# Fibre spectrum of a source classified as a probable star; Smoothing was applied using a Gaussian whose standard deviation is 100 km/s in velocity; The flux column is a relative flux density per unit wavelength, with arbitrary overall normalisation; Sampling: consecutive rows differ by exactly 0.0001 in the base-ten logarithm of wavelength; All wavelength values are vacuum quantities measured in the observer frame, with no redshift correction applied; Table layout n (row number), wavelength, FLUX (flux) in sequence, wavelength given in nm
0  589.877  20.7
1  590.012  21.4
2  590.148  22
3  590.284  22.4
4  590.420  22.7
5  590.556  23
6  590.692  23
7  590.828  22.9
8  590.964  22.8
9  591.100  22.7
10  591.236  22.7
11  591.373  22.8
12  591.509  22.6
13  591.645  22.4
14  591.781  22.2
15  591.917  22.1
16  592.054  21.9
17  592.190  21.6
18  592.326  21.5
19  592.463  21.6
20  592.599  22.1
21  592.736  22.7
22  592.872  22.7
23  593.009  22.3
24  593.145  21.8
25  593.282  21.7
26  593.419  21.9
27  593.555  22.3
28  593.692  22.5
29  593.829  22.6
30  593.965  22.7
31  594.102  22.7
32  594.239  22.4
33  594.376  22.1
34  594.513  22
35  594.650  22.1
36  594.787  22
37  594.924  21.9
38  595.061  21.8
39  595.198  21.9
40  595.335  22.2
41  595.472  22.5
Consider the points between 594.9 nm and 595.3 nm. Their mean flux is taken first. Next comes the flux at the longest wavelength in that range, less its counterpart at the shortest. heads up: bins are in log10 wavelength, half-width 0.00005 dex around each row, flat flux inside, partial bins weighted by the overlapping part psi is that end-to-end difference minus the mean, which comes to -21.9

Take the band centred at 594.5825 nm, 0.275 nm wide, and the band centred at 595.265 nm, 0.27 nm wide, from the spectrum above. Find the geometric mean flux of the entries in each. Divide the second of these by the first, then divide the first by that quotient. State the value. 22.1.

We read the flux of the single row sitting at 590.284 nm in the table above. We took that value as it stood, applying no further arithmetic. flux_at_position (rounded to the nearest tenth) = 22.4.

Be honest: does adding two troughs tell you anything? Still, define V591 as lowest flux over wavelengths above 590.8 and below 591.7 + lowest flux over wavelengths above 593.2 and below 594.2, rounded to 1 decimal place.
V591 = 44.1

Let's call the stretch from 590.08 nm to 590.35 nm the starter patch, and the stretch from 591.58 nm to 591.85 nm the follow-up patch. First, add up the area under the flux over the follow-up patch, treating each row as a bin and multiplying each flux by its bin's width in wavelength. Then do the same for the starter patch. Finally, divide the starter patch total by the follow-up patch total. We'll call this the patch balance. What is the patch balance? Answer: 0.99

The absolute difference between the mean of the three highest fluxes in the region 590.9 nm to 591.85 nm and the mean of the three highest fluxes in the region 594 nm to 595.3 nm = 0.37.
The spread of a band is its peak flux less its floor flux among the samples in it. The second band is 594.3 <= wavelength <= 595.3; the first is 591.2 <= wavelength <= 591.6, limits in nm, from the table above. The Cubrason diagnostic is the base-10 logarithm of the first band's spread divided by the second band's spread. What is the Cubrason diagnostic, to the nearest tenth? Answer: -0.2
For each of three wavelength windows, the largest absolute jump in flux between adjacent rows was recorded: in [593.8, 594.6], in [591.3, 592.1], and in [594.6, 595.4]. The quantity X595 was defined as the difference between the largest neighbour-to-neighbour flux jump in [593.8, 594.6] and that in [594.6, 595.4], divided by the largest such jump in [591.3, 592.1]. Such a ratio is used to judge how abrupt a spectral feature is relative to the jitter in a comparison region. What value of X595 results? 0.0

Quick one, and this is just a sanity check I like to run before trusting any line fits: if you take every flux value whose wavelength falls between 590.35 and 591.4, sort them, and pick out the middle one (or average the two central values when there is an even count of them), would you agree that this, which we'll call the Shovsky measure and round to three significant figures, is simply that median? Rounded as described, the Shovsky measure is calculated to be 22.8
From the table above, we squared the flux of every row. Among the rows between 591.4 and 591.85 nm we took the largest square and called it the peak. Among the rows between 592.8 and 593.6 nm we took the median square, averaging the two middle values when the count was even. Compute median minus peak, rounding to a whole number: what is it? -22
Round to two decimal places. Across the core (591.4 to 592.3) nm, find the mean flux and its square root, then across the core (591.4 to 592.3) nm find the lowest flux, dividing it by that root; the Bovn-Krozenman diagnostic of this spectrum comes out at 4.59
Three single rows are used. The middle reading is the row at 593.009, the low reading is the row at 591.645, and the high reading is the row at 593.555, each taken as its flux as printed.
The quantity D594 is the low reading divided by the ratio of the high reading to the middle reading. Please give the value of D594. 22.4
